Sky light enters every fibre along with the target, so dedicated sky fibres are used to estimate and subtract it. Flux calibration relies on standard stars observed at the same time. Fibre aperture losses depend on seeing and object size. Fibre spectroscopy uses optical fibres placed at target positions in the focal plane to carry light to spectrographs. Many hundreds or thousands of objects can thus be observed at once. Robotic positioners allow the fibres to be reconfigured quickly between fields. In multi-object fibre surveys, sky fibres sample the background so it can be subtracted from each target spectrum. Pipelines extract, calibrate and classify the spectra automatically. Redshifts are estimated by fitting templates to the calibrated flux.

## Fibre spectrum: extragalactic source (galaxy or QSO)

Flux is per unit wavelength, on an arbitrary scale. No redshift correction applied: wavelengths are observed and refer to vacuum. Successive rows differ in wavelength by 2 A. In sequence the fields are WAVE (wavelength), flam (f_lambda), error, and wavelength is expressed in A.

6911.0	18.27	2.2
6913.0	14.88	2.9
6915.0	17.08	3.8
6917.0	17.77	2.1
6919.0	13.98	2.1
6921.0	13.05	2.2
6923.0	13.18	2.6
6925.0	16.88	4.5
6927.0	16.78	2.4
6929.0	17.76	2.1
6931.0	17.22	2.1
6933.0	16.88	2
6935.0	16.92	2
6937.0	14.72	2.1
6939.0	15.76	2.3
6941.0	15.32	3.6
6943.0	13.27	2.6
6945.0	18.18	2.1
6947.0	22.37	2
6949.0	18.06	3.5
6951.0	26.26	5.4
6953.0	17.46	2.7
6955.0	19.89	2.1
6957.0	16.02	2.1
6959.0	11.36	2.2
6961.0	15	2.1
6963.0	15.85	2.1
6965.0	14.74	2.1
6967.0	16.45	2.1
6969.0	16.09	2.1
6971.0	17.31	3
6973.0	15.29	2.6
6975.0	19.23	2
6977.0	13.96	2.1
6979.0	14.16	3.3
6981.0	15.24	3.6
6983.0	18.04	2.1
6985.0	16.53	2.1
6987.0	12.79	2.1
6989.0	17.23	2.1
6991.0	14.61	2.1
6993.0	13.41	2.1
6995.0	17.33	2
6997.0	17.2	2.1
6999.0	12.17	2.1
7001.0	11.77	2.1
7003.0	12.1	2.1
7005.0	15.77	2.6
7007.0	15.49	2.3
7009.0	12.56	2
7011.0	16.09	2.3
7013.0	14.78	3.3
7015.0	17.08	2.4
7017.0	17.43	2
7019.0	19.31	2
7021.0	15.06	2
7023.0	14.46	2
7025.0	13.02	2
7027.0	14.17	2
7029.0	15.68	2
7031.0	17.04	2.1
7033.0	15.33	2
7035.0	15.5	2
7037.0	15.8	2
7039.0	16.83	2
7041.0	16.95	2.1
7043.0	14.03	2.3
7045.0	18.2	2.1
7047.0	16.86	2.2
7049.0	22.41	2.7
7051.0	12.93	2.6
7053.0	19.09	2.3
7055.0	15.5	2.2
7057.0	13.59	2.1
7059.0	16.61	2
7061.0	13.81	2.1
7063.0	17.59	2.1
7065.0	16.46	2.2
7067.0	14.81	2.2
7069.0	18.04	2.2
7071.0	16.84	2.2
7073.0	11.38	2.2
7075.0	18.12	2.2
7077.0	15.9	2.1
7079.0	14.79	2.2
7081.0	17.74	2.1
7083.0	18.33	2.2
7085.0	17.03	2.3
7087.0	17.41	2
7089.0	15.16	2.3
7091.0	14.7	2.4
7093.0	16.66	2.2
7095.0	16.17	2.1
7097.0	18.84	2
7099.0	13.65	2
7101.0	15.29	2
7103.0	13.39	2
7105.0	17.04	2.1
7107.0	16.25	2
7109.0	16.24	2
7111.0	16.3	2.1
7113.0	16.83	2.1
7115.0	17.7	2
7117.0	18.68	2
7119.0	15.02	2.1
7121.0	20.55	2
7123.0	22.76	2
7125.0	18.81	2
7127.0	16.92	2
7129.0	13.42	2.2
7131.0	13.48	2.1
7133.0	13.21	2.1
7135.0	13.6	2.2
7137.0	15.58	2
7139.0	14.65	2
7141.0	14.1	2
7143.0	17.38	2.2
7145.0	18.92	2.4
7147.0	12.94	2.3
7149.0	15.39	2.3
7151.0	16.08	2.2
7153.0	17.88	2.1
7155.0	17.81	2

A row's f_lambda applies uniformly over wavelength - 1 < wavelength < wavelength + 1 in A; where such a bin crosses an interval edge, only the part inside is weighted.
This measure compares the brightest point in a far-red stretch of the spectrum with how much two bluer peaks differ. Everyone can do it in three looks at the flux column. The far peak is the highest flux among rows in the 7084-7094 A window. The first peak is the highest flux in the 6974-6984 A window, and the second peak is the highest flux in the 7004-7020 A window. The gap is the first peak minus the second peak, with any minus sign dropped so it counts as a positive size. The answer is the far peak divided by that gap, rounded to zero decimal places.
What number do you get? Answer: 218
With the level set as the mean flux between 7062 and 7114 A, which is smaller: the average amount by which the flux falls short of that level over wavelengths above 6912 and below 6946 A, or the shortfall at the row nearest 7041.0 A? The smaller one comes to -0.8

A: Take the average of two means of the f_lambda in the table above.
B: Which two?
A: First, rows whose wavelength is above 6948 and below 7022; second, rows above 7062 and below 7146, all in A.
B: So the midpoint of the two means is 16.1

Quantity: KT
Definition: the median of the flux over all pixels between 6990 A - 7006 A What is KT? 14.0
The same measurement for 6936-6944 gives 15.0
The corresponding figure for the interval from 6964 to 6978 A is 16.1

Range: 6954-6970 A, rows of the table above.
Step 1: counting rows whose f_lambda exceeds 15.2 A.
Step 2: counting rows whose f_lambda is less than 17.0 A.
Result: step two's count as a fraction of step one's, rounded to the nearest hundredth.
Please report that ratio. 1.40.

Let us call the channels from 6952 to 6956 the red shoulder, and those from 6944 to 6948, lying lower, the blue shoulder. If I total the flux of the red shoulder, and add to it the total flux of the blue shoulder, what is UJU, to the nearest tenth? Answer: 77.9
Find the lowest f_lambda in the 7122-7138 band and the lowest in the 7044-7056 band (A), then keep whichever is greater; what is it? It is 13.2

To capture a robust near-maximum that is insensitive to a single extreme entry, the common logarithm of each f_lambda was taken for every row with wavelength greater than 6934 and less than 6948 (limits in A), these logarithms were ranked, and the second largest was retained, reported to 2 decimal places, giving 1.26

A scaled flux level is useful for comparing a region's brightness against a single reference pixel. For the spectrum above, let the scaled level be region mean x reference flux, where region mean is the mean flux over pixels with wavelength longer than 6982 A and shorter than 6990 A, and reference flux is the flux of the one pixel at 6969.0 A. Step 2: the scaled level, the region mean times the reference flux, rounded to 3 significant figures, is 260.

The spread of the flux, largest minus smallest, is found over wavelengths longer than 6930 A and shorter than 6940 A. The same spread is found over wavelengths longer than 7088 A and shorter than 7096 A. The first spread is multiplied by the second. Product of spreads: 4.9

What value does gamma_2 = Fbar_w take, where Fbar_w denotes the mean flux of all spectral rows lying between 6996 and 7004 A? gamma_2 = 13.3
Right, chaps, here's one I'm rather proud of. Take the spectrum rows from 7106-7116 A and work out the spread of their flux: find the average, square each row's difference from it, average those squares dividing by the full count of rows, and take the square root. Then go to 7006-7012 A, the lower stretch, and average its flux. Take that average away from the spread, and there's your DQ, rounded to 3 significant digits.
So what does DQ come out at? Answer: -14.2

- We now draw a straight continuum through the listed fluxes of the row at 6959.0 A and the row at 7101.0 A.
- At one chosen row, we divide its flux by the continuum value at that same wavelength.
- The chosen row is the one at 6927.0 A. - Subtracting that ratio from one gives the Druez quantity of -0.60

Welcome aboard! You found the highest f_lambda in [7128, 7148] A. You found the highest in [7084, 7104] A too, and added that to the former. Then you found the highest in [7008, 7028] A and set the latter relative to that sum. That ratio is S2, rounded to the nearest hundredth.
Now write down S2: 0.51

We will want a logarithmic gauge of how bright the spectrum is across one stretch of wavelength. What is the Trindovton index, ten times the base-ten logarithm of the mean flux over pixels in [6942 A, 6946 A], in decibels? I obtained 12.0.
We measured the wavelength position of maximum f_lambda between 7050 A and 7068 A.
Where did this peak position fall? 7053.0 A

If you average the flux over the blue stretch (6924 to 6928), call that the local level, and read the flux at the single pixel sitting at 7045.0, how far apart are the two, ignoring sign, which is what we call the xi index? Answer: 1.4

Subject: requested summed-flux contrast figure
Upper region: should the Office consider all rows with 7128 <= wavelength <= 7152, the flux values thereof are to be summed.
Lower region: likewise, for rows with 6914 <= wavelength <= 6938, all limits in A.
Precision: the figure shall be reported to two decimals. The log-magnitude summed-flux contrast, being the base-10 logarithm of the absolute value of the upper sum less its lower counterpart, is 1.13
